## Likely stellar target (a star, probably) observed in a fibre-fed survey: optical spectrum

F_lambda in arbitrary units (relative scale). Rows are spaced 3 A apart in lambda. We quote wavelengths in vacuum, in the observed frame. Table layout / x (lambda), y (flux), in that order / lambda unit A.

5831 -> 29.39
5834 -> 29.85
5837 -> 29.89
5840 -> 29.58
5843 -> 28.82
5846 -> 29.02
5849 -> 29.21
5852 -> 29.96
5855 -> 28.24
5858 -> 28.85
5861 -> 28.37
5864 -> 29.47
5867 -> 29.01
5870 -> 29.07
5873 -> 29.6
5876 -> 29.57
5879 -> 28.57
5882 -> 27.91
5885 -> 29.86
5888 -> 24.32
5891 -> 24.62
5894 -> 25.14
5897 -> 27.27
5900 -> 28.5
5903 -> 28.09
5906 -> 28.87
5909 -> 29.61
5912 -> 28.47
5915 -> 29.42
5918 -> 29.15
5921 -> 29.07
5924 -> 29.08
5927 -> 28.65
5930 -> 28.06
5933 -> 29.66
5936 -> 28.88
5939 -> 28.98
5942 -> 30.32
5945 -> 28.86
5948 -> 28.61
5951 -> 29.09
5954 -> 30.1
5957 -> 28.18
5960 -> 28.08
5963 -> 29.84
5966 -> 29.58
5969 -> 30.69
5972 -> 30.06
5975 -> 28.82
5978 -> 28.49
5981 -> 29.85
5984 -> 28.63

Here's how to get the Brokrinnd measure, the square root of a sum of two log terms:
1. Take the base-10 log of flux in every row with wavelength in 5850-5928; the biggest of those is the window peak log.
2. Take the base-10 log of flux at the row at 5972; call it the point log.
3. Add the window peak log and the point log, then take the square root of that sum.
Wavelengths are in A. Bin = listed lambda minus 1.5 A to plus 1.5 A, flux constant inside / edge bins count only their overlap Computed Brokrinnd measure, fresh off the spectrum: 1.72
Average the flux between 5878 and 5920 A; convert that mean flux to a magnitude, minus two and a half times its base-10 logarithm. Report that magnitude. -3.61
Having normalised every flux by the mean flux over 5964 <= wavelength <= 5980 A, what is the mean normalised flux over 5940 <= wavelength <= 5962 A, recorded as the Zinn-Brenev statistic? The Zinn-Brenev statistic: 0.983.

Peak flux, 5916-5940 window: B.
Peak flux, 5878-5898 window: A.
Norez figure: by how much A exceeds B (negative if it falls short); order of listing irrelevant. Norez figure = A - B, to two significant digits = 0.20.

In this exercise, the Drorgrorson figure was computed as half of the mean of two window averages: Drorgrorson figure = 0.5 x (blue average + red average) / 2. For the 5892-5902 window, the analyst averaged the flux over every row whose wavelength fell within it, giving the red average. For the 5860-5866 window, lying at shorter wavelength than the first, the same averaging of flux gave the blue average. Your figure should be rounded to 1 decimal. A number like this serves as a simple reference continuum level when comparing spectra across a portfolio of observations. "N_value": 14.0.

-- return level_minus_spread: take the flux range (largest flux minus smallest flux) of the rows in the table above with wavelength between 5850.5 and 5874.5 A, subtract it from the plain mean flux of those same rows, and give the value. 27.4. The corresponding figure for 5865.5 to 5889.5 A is 22.9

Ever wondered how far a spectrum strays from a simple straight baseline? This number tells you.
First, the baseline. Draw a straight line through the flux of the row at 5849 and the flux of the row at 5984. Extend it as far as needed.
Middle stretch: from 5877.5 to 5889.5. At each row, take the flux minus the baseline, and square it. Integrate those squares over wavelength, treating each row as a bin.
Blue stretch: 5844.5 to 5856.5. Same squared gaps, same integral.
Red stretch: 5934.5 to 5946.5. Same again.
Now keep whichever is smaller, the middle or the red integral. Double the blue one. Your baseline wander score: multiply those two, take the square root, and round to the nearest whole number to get 8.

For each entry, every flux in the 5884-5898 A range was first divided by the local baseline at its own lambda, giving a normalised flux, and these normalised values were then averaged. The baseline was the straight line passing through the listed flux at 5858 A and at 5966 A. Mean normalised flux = 0.90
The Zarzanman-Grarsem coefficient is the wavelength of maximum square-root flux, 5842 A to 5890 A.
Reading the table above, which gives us 5852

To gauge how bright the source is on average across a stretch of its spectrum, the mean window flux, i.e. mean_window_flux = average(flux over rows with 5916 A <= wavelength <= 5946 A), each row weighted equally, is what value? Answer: 29.1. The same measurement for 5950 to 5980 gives 29.3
